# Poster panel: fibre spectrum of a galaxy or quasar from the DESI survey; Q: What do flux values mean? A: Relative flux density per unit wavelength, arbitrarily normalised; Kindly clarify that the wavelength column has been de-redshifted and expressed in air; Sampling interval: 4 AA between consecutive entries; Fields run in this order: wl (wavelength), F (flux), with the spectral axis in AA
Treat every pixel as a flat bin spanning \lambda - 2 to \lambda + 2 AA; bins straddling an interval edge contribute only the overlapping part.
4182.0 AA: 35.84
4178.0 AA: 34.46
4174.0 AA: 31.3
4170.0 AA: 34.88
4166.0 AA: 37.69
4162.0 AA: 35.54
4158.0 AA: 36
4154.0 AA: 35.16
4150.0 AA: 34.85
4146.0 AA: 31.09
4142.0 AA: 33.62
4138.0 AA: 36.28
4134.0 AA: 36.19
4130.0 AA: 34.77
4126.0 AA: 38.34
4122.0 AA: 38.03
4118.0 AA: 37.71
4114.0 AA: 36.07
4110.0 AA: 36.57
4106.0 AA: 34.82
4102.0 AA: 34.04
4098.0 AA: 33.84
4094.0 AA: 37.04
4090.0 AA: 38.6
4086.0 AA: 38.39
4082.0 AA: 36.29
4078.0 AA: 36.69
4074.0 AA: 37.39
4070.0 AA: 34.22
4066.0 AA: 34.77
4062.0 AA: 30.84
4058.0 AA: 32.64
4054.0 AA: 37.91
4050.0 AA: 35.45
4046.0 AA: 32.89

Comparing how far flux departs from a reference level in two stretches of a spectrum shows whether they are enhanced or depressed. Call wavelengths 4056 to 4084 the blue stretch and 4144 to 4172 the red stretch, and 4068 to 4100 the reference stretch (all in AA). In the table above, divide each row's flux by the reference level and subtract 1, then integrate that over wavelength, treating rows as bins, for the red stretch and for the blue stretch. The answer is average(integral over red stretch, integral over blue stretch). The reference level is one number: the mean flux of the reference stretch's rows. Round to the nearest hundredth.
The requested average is -1.30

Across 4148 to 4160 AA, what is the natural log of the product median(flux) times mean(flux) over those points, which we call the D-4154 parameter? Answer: 7.12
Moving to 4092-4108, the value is 7.09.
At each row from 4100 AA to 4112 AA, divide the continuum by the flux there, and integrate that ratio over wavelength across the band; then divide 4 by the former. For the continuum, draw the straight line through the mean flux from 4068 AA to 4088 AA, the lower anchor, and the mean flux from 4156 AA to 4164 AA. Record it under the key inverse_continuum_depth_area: 0.322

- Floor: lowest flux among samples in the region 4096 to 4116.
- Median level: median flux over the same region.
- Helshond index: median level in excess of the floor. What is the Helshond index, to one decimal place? 1.0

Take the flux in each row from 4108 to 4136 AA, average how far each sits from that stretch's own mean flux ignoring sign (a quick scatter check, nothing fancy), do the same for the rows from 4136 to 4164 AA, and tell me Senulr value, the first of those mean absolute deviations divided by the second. 0.79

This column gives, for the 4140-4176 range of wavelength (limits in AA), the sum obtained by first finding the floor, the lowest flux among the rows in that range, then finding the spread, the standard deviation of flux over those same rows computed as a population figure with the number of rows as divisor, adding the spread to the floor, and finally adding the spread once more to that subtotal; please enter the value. 35.1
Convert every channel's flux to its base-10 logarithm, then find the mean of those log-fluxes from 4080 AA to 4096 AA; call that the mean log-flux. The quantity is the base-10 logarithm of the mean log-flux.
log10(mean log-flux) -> 0.197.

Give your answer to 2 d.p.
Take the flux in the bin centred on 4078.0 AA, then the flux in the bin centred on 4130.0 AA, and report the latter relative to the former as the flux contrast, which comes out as 0.95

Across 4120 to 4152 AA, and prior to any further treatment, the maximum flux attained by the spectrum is 38.34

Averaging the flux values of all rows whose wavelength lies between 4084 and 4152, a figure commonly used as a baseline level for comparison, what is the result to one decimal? 35.9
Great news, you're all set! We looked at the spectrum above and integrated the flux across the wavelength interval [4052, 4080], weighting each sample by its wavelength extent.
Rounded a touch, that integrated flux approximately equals 978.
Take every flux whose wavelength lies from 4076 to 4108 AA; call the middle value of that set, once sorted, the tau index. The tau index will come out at 36.5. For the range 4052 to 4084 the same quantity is 35.5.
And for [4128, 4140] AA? 36.2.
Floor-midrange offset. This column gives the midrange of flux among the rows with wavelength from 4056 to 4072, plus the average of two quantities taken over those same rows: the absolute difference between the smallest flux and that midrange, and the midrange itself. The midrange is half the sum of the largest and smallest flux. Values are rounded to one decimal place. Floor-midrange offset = 50.2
